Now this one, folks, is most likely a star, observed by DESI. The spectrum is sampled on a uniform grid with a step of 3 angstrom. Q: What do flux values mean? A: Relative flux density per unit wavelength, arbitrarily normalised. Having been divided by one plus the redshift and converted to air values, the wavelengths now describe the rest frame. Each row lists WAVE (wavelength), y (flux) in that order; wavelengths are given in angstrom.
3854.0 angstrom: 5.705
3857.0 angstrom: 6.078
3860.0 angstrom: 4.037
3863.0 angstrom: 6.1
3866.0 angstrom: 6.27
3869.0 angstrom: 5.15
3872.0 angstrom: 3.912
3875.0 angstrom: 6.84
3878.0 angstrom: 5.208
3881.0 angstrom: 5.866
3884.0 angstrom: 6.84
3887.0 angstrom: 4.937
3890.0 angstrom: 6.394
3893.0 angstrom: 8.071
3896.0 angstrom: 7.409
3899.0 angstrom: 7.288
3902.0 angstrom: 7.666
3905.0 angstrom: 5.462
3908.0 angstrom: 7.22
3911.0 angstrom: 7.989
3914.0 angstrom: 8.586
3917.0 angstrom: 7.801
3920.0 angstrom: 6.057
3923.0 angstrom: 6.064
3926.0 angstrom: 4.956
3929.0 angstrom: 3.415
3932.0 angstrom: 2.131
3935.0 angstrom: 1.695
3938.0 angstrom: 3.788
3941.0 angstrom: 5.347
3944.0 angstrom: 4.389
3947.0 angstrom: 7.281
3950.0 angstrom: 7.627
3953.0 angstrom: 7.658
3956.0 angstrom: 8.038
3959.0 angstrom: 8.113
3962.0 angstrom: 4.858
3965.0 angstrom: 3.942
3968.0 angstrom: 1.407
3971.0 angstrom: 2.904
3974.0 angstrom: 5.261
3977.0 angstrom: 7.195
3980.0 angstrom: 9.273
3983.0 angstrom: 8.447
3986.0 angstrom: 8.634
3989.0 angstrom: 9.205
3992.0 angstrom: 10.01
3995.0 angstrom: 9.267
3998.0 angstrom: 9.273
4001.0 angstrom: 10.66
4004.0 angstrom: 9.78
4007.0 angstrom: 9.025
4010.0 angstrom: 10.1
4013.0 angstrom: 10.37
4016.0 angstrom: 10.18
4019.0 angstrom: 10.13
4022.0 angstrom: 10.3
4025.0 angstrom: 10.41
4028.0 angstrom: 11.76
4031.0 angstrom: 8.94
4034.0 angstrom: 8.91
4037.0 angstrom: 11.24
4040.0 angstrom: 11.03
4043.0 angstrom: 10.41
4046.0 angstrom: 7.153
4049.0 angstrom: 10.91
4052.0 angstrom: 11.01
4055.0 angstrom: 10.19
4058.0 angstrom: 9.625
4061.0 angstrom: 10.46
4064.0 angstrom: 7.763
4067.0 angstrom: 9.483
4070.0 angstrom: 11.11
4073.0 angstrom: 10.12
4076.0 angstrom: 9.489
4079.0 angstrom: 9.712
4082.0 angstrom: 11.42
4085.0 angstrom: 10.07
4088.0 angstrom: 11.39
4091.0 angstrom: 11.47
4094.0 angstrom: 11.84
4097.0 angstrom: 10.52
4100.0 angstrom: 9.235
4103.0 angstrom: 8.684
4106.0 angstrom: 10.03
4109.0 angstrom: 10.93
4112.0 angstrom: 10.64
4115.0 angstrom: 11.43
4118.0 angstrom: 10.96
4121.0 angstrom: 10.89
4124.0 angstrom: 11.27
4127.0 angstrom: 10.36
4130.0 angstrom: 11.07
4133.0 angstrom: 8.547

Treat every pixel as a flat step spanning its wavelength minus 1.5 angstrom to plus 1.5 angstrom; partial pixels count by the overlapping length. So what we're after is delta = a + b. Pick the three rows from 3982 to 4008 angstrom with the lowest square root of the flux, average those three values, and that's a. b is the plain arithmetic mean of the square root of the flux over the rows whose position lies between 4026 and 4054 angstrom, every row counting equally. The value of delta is 6.1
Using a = 2.95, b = 3.2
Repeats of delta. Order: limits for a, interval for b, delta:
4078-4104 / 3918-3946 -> 5.0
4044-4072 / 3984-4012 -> 5.9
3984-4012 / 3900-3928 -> 5.6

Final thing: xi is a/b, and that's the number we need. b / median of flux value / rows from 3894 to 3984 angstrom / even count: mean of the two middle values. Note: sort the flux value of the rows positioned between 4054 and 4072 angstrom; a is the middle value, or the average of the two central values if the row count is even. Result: 1.49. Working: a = 9.9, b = 6.6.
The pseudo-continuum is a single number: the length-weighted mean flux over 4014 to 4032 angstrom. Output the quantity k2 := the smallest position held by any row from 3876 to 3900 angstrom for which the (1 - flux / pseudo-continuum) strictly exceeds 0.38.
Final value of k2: 3878.0 angstrom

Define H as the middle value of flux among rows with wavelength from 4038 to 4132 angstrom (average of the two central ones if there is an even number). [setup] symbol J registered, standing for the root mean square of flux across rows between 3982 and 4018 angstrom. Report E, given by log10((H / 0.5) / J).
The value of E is 0.34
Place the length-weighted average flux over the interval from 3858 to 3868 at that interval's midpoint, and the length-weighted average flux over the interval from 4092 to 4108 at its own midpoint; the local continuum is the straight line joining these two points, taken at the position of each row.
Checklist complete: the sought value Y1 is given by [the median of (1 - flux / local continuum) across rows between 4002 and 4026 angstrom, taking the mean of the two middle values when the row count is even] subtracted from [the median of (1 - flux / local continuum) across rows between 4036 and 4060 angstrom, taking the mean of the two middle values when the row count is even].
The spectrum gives 0.02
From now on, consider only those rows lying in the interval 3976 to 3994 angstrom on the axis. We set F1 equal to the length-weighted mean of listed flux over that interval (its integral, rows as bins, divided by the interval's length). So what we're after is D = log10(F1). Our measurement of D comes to 0.95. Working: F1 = 8.9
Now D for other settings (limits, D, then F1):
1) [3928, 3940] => 0.45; 2.8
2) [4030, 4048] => 0.99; 9.7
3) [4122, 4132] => 1.03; 10.8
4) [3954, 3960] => 0.91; 8.0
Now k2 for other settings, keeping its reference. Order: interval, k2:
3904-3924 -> 3905.0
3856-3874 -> 3857.0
